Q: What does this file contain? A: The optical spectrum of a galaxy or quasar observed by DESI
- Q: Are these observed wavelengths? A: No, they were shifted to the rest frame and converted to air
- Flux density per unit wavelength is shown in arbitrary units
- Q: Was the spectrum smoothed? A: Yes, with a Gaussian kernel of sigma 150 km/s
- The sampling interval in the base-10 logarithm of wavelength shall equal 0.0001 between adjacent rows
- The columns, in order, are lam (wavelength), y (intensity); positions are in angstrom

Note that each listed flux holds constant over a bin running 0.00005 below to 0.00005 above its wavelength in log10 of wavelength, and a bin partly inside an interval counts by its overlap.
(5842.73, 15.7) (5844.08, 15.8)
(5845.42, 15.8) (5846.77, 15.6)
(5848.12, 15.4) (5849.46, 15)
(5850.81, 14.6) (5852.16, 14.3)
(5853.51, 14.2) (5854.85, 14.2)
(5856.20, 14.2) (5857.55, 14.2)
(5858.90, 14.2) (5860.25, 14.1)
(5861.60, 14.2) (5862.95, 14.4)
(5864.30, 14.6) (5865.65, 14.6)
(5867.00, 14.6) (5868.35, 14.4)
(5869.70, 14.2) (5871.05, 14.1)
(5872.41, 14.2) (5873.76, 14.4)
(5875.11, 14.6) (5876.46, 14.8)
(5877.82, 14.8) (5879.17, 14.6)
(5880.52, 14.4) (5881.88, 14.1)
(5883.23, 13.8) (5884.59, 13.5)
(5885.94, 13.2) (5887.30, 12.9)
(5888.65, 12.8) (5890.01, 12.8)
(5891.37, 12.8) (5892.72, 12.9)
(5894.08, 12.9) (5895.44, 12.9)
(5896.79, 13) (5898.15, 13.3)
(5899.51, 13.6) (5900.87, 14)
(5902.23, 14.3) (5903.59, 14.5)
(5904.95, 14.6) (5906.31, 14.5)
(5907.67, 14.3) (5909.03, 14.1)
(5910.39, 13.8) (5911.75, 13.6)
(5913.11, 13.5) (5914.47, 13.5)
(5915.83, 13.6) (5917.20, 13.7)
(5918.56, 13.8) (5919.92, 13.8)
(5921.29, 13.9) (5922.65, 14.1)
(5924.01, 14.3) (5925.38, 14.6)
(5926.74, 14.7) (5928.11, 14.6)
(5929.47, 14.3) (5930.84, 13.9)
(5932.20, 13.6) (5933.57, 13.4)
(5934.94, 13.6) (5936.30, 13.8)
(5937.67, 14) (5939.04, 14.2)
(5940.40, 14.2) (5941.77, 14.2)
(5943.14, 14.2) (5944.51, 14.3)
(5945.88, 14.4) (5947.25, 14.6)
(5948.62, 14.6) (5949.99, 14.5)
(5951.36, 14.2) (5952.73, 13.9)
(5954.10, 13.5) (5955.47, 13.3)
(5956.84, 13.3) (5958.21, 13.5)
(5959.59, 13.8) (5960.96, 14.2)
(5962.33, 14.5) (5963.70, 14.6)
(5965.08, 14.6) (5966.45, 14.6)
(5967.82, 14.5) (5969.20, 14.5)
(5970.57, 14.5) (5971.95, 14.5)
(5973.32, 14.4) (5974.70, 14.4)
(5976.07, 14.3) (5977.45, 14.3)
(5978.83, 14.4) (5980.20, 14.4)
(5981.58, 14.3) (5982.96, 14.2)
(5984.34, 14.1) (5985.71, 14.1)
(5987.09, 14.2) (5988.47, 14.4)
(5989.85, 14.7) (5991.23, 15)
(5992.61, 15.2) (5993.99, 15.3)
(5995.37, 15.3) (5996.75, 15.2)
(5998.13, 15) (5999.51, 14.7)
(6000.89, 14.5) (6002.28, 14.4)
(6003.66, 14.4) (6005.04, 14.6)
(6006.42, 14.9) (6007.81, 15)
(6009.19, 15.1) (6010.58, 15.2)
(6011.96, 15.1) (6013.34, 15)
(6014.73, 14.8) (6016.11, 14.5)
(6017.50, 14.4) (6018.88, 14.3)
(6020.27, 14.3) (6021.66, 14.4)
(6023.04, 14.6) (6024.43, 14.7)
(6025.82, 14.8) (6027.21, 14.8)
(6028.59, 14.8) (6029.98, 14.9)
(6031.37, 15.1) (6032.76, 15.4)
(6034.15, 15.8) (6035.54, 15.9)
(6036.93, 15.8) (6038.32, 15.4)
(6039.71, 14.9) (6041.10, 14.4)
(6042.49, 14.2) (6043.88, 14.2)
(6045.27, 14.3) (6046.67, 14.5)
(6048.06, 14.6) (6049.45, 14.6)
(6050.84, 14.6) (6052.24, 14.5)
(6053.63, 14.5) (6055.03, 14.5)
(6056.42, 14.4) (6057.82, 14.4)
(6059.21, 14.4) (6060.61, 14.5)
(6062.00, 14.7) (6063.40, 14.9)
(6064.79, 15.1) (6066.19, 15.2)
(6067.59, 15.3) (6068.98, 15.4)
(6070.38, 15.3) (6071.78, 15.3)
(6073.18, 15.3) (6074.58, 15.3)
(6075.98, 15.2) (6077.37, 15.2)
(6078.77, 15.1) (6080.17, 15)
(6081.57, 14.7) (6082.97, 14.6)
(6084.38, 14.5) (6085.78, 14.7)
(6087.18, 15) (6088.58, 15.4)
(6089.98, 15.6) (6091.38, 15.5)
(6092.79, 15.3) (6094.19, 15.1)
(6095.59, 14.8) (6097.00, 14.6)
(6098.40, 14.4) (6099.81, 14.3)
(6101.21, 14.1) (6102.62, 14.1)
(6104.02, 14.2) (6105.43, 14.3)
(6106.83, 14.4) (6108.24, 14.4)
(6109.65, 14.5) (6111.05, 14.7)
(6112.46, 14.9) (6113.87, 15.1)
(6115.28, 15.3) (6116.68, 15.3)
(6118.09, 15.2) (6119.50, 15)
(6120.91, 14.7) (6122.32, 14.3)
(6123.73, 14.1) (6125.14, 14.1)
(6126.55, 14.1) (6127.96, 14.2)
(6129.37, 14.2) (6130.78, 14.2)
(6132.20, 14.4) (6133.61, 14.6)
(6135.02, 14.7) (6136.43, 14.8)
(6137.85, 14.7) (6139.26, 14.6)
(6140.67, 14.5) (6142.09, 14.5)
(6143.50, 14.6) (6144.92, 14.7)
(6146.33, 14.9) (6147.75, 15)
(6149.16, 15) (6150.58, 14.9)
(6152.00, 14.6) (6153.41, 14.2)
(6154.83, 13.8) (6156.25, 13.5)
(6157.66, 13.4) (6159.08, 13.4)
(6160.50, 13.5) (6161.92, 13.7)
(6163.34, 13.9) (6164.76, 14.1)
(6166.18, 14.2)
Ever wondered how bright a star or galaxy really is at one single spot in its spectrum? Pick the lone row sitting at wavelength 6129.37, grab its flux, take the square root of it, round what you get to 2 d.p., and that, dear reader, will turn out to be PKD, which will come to 3.77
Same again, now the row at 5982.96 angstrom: 3.77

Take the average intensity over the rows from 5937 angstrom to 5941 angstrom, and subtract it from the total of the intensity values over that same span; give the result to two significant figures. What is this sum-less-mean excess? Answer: 28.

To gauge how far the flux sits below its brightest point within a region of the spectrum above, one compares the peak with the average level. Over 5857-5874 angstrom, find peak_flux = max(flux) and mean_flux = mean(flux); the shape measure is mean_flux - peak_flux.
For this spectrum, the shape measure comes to -0.28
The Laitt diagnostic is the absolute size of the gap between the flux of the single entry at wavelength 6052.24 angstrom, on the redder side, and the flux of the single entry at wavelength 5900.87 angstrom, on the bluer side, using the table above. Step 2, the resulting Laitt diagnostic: 0.5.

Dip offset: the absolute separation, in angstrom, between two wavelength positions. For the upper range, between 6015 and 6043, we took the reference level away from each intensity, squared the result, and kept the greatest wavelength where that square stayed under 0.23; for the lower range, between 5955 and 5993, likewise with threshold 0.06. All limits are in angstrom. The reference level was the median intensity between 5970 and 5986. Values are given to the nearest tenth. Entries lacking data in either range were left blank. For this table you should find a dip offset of 54.0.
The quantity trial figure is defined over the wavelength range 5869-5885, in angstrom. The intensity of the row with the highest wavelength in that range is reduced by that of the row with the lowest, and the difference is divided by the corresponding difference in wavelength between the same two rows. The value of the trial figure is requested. -0.05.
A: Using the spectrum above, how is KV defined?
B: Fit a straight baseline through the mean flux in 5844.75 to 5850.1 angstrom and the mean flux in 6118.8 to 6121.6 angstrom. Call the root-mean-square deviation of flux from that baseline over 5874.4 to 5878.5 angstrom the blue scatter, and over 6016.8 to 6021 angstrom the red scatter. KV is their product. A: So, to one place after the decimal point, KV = 0.5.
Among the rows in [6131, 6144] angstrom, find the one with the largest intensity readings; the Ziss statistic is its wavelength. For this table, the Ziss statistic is 6136.43 angstrom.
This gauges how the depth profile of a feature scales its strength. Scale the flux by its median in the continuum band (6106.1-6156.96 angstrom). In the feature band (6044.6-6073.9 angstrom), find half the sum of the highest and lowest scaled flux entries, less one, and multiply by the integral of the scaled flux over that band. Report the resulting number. 0.51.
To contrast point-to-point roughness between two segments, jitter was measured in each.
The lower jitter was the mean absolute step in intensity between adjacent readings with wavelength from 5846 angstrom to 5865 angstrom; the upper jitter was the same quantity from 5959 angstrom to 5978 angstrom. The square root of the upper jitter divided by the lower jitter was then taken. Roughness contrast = 0.7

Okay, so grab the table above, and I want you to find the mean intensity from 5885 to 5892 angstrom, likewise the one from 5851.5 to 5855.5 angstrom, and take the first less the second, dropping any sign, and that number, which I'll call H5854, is 1.33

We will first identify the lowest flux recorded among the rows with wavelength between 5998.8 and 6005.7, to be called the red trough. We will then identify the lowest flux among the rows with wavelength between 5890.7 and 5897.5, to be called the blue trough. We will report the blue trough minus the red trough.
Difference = -1.6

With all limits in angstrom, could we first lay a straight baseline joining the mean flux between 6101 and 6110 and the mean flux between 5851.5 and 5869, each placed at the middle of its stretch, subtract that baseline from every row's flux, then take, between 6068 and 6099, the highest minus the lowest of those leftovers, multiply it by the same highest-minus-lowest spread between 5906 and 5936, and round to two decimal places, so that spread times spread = 1.56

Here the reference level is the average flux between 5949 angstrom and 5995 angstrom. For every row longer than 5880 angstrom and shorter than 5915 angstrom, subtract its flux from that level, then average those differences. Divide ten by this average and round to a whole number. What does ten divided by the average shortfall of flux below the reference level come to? 14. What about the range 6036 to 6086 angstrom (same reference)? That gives -20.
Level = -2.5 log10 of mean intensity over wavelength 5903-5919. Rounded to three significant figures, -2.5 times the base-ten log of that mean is -2.86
